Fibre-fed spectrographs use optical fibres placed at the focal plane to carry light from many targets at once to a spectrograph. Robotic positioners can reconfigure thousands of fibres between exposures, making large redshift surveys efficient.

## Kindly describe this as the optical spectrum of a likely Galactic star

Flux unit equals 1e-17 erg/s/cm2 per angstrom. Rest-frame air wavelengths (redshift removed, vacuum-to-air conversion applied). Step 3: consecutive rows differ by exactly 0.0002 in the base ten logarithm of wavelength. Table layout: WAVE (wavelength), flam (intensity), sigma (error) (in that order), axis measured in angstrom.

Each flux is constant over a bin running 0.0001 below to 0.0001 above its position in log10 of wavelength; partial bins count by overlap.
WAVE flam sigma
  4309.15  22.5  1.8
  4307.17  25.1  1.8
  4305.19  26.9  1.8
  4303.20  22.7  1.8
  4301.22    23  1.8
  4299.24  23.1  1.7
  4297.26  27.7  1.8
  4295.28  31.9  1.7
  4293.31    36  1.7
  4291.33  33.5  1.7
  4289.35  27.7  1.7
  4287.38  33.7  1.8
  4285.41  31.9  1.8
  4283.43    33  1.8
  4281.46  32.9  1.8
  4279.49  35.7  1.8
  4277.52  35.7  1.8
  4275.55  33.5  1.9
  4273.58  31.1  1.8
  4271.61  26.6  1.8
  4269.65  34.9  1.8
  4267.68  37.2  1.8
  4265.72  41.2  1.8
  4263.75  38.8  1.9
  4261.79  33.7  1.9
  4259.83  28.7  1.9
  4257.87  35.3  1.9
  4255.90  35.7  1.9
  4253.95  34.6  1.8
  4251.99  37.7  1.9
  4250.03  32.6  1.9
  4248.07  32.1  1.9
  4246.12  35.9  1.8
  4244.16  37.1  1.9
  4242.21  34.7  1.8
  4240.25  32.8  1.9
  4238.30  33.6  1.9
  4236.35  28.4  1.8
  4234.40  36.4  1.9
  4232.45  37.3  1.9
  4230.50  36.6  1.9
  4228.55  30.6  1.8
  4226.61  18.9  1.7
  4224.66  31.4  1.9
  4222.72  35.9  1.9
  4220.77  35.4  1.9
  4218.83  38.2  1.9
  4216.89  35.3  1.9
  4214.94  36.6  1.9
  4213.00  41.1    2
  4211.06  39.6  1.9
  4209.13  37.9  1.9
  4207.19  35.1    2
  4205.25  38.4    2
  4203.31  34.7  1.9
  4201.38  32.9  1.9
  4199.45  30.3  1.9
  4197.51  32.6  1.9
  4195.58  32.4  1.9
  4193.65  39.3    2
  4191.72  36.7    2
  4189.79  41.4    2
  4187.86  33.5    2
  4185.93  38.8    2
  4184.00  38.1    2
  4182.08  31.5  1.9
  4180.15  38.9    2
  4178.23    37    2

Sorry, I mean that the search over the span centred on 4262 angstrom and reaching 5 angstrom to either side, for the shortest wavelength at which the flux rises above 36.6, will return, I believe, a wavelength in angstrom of 4263.75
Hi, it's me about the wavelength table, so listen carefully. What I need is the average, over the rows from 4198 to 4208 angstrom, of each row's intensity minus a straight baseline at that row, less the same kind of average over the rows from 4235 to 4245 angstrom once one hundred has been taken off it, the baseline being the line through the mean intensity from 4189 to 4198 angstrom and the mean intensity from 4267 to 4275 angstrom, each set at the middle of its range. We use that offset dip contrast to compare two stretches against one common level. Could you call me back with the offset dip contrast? 99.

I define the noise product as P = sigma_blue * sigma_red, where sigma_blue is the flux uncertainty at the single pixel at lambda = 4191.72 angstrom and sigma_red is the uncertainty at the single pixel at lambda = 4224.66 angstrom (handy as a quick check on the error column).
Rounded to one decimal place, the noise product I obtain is 3.8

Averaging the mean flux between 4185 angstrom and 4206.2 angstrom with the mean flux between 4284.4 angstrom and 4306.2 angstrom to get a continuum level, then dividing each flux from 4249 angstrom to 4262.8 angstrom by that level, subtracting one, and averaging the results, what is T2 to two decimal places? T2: 0.06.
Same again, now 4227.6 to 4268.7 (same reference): 0.08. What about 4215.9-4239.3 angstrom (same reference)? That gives 0.03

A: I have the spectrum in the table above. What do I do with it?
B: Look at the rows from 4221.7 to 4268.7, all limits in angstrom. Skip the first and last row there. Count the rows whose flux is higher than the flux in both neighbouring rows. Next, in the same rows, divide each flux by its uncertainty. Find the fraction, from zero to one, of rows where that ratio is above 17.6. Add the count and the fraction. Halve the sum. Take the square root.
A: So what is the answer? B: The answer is 1.8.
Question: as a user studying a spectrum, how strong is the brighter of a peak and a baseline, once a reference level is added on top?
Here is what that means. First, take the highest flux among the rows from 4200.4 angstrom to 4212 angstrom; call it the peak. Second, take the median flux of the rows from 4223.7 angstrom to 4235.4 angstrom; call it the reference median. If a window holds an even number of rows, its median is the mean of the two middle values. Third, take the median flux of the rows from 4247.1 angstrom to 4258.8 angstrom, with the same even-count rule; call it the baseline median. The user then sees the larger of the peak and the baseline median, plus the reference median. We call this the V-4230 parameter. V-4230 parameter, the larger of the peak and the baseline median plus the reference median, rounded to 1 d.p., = 73.5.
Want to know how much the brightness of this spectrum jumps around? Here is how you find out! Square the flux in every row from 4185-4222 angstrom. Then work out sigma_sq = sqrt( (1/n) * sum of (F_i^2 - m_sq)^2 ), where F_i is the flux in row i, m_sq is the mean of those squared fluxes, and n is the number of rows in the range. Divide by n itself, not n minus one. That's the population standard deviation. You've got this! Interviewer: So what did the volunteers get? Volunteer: 220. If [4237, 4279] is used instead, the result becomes 217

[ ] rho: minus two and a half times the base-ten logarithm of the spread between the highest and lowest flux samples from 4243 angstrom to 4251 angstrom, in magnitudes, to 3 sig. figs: -1.75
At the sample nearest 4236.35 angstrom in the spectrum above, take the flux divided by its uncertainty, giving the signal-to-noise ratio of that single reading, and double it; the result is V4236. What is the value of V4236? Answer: 32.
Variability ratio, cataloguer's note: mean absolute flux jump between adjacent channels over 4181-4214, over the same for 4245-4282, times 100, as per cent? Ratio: 103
